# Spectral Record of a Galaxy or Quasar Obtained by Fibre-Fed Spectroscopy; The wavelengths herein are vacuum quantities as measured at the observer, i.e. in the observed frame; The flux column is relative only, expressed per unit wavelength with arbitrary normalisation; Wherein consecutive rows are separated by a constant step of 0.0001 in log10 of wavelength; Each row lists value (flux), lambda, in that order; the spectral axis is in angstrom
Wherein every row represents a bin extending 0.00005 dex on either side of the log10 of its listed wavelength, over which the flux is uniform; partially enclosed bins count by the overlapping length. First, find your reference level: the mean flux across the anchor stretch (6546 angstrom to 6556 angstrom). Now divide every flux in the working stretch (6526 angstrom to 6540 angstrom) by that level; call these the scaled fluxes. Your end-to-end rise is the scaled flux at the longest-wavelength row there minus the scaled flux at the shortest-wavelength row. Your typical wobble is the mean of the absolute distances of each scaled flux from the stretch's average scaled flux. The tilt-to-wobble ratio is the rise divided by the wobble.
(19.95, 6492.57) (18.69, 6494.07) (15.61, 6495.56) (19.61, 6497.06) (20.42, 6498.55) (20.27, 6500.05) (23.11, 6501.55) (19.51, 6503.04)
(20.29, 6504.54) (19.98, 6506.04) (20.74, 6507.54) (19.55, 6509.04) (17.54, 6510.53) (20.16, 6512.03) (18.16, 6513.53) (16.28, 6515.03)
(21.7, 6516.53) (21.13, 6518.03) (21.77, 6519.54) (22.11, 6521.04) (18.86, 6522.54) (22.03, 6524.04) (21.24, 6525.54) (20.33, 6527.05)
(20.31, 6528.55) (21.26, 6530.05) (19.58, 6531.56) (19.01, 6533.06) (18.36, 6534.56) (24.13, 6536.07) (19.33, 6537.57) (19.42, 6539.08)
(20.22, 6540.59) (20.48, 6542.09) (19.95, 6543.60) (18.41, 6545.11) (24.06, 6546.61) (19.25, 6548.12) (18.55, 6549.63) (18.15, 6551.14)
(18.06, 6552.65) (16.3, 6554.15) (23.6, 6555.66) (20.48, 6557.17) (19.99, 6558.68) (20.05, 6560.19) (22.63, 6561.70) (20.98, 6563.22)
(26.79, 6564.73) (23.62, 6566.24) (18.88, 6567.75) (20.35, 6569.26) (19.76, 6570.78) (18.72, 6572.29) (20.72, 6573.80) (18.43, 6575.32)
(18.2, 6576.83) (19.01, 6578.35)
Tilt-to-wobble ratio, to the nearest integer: -1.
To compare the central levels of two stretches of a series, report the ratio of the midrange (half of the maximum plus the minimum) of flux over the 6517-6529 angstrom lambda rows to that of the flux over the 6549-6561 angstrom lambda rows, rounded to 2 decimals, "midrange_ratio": 1.03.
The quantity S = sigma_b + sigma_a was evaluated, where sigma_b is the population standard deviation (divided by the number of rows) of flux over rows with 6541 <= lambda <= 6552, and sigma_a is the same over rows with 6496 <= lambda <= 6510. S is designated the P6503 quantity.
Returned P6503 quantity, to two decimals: 2.94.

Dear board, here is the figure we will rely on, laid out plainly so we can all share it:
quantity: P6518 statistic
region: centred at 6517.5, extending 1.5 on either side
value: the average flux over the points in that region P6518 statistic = 21.4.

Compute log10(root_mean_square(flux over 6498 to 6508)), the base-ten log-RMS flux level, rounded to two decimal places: 1.31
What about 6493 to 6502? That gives 1.30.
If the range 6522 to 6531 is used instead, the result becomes 1.32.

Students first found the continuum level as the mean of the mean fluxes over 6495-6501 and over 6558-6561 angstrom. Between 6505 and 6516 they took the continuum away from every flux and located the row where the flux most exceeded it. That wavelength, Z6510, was 6507.54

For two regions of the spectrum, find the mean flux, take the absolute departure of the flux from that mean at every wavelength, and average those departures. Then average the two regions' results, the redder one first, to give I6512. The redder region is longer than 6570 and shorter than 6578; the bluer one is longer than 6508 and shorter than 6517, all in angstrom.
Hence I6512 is 1.22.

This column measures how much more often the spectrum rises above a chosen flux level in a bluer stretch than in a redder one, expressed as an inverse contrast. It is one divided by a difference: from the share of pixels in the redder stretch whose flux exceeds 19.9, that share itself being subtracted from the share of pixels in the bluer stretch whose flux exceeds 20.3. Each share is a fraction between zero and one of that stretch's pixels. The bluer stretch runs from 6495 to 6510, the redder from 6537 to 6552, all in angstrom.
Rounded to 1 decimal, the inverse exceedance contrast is -10.0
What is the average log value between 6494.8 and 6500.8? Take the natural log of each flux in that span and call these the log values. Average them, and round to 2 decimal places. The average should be 2.94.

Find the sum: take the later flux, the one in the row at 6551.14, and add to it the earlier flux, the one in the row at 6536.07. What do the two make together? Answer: 42.3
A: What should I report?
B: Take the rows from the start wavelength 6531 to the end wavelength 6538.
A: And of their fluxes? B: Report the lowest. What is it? 18.36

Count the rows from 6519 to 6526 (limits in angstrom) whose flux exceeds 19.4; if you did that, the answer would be 4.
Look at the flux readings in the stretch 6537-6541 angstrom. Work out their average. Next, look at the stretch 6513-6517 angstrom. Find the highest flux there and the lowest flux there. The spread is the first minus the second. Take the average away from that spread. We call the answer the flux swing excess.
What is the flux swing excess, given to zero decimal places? -14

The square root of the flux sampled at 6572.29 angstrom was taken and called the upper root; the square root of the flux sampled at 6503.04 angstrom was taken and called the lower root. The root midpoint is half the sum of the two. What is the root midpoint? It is 4.37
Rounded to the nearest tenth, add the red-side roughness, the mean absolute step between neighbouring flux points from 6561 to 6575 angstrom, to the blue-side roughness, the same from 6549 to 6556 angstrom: 4.9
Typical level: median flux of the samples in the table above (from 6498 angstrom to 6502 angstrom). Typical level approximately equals 20.4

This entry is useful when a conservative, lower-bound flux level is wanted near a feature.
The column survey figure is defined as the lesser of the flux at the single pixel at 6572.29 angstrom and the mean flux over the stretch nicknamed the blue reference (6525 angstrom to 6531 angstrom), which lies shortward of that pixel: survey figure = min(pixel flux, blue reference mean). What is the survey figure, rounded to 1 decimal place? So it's 18.7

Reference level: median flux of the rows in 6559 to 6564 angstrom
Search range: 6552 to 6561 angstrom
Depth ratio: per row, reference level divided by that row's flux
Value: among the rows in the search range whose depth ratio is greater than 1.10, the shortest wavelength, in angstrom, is 6552.65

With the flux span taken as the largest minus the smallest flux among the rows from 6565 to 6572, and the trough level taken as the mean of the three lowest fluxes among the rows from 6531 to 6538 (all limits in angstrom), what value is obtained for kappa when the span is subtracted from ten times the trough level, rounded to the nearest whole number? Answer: 184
